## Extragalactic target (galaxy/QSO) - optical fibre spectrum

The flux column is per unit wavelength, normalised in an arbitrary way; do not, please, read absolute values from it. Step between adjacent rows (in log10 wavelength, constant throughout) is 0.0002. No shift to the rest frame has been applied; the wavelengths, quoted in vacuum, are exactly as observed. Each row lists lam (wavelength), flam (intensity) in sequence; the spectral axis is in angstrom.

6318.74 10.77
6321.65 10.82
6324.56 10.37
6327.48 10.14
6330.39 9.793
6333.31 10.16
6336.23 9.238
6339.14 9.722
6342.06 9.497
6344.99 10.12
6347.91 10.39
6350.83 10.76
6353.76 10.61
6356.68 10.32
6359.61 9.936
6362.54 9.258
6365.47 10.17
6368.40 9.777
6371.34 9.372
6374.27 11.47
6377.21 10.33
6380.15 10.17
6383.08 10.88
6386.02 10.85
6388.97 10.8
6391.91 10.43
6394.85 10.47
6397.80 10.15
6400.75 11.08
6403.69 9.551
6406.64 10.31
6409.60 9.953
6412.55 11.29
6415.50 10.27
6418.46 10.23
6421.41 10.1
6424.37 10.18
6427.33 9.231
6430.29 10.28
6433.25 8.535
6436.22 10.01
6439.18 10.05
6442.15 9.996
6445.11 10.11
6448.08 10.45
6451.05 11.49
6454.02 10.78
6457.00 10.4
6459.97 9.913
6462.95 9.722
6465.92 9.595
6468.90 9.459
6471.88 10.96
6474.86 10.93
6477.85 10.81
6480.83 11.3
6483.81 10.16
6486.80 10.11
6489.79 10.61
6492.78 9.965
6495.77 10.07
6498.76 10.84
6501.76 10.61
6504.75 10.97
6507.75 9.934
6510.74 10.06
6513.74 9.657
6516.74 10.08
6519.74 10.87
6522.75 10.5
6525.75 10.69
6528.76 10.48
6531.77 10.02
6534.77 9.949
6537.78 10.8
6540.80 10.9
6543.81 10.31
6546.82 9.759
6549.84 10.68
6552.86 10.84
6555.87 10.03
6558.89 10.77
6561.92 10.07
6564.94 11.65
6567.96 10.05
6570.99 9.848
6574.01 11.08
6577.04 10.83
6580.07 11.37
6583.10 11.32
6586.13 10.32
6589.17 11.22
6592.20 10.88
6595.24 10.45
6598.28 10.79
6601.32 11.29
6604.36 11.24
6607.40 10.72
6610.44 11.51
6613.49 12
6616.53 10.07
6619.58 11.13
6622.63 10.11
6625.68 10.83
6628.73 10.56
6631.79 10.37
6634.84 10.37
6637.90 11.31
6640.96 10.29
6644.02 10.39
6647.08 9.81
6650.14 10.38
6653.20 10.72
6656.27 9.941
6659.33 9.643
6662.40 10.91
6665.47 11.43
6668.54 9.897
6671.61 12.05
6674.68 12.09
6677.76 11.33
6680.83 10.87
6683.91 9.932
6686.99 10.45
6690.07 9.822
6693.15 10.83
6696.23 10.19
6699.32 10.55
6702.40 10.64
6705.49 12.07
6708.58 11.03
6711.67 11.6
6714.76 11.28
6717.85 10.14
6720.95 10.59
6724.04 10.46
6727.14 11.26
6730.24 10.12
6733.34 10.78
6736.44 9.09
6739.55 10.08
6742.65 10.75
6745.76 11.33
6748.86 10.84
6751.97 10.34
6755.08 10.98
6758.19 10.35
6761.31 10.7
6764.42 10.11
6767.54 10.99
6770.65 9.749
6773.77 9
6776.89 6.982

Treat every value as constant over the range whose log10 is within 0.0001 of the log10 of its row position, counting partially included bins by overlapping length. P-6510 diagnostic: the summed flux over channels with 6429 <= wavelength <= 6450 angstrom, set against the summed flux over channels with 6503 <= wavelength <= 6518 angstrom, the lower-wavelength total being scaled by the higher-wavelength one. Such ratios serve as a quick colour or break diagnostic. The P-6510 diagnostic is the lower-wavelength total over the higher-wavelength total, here 1.37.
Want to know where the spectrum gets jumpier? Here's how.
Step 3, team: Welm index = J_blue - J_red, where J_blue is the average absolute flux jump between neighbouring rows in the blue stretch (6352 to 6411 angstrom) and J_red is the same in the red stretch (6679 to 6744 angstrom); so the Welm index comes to -0.15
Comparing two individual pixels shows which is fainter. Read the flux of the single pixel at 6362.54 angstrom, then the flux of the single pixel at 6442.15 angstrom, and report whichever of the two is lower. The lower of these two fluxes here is 9.3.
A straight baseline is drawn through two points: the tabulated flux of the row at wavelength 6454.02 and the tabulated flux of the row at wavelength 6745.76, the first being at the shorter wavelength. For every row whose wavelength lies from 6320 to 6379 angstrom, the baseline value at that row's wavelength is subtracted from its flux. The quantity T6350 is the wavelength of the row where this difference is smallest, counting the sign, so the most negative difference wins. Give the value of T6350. 6362.54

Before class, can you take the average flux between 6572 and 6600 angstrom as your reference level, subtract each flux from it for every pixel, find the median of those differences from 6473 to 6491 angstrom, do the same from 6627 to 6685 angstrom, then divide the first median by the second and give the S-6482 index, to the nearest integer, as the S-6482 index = 0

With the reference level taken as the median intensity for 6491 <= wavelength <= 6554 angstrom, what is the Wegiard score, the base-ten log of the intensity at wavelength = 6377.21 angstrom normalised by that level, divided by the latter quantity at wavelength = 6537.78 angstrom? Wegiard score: -0.5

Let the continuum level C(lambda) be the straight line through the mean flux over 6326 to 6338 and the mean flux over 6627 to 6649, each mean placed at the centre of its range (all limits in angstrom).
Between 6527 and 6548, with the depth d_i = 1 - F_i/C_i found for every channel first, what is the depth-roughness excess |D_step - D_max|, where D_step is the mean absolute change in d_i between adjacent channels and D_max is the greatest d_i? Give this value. 0.006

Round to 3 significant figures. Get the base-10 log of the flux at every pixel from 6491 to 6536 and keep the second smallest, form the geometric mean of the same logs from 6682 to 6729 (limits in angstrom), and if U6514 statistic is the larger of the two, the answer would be 1.03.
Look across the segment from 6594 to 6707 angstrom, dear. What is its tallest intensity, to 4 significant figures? 12.09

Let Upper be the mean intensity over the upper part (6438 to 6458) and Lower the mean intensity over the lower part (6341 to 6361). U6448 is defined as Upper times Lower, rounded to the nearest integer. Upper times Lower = 107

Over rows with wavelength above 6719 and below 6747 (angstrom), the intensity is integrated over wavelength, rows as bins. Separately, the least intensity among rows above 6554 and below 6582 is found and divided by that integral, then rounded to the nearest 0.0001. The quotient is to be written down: 0.0336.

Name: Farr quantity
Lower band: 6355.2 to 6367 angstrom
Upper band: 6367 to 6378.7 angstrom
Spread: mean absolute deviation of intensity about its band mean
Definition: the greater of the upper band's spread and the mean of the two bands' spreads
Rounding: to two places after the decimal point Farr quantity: 0.66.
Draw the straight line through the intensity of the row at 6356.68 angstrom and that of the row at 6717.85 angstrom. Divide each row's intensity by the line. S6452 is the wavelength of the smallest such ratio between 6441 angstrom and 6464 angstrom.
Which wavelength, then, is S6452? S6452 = 6462.95 angstrom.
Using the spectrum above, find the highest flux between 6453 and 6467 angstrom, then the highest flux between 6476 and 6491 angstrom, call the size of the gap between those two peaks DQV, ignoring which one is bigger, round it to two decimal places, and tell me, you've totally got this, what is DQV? 0.52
